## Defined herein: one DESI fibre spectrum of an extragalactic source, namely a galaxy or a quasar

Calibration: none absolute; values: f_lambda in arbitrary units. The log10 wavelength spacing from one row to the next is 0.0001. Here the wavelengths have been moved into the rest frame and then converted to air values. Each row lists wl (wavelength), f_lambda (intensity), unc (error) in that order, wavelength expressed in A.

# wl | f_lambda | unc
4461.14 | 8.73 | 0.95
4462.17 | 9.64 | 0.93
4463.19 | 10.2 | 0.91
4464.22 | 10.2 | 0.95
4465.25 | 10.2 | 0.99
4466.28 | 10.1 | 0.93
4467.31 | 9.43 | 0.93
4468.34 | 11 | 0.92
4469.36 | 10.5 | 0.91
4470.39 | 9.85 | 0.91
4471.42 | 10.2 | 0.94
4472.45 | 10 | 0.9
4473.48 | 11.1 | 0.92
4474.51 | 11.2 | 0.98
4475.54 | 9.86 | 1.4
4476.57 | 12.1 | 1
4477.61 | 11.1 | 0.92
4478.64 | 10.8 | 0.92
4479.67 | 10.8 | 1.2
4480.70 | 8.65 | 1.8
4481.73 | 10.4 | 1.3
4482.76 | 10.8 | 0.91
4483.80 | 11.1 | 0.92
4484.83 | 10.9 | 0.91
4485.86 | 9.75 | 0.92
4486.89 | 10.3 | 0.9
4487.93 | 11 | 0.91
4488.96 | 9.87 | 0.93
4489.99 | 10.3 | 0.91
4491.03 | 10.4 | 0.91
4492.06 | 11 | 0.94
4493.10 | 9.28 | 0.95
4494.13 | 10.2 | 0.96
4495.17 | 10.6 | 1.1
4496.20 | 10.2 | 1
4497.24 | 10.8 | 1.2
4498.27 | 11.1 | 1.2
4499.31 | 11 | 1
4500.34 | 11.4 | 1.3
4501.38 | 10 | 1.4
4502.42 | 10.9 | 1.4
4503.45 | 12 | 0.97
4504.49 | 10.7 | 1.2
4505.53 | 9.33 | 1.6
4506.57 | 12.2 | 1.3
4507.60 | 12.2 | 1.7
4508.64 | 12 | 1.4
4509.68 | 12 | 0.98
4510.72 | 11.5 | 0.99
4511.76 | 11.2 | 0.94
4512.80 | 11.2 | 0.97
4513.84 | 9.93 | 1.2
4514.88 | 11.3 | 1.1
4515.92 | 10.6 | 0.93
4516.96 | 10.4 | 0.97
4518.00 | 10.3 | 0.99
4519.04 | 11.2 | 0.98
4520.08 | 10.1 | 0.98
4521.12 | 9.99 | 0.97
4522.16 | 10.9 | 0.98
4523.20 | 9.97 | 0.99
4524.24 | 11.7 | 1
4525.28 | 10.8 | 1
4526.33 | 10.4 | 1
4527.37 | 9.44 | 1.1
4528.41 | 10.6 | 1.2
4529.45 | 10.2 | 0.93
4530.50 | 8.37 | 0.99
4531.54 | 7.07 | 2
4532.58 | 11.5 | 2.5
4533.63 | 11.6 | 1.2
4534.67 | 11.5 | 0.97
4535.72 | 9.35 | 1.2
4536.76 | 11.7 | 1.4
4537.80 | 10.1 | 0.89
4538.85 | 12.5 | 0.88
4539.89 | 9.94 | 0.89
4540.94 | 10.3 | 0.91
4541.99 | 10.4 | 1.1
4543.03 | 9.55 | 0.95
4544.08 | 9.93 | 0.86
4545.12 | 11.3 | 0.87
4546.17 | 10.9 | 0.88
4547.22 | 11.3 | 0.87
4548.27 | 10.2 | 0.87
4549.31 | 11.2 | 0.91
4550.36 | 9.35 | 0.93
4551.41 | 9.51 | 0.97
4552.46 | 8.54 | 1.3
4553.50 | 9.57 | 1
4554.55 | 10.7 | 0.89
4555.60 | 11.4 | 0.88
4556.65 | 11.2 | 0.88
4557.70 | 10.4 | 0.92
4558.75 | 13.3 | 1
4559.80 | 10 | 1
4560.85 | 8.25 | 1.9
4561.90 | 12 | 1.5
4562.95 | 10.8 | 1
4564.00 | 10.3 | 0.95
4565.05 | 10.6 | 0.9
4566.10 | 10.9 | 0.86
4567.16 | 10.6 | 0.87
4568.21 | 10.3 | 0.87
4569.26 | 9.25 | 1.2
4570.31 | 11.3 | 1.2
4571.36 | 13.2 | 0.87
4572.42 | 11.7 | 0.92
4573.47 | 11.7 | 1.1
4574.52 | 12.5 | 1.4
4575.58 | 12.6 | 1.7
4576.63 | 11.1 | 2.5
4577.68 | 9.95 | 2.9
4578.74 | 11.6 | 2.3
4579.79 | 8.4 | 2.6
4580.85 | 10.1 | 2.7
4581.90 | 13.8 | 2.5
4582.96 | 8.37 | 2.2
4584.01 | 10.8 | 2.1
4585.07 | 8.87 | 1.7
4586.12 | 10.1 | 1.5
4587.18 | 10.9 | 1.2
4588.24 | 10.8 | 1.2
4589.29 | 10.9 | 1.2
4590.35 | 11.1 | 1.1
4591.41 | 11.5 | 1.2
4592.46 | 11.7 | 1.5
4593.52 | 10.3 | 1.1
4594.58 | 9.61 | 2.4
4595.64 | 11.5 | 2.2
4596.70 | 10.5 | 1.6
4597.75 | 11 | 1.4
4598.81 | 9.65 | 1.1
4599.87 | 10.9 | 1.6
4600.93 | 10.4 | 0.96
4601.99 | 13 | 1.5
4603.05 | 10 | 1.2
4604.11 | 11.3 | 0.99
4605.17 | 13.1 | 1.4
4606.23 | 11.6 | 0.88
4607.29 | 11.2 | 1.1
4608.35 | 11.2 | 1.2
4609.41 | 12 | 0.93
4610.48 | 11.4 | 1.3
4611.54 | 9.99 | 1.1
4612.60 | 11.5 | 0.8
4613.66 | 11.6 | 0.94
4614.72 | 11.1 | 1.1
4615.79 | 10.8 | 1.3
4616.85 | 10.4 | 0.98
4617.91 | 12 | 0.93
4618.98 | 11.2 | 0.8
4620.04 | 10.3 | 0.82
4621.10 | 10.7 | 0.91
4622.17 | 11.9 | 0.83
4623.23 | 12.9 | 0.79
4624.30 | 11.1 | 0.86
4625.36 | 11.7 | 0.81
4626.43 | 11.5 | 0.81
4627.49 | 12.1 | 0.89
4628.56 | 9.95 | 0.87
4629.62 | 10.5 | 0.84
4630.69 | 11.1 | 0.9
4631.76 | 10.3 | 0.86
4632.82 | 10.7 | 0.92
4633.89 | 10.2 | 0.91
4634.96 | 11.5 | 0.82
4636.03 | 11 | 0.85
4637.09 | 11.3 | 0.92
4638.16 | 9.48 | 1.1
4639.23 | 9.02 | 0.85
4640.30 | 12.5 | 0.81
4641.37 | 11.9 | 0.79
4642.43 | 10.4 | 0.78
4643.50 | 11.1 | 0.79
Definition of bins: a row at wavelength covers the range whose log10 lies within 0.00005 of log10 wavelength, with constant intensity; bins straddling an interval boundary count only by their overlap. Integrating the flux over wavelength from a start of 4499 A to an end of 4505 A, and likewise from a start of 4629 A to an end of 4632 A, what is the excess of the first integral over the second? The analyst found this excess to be 34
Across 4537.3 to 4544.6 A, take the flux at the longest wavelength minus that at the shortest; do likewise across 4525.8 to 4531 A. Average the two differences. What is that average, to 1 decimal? -1.1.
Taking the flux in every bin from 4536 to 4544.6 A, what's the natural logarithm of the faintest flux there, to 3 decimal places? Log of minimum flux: 2.257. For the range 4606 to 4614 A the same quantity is 2.302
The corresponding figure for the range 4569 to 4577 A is 2.225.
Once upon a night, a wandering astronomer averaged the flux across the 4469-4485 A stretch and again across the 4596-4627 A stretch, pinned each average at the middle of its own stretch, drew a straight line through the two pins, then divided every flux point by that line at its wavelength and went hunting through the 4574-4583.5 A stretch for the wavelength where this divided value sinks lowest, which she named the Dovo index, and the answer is 4582.96 A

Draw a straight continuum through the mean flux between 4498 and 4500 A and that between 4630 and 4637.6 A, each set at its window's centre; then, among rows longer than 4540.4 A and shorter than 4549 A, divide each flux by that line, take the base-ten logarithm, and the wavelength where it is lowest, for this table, 4543.03 A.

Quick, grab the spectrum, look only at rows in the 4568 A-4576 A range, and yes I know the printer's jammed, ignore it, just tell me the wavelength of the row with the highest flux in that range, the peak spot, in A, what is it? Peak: 4571.36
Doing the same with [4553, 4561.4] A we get 4558.75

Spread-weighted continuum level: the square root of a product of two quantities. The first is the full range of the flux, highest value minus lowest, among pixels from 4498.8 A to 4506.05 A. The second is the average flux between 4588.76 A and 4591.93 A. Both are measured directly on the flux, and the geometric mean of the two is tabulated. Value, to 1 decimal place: 5.5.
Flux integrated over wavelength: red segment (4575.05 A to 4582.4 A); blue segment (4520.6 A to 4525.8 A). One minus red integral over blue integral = -0.5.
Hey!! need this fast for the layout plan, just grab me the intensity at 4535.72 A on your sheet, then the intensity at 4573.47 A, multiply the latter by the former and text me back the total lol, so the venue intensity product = 109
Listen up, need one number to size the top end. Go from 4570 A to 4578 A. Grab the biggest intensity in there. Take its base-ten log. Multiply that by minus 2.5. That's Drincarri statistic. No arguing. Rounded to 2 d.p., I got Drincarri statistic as -2.80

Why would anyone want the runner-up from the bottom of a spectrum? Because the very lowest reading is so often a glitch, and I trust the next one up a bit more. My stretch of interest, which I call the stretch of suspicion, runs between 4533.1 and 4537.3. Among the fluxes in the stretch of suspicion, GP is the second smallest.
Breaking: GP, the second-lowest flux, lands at 11.5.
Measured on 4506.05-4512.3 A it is 11.5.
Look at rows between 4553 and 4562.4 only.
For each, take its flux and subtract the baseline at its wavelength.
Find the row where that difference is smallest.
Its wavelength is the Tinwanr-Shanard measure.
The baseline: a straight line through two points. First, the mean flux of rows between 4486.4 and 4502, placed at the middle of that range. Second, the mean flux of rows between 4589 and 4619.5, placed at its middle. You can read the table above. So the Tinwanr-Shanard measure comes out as 4560.85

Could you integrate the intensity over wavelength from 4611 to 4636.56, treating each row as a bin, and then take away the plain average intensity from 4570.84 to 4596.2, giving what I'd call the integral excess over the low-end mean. 272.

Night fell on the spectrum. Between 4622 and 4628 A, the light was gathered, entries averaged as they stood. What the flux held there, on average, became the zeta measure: 11.87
